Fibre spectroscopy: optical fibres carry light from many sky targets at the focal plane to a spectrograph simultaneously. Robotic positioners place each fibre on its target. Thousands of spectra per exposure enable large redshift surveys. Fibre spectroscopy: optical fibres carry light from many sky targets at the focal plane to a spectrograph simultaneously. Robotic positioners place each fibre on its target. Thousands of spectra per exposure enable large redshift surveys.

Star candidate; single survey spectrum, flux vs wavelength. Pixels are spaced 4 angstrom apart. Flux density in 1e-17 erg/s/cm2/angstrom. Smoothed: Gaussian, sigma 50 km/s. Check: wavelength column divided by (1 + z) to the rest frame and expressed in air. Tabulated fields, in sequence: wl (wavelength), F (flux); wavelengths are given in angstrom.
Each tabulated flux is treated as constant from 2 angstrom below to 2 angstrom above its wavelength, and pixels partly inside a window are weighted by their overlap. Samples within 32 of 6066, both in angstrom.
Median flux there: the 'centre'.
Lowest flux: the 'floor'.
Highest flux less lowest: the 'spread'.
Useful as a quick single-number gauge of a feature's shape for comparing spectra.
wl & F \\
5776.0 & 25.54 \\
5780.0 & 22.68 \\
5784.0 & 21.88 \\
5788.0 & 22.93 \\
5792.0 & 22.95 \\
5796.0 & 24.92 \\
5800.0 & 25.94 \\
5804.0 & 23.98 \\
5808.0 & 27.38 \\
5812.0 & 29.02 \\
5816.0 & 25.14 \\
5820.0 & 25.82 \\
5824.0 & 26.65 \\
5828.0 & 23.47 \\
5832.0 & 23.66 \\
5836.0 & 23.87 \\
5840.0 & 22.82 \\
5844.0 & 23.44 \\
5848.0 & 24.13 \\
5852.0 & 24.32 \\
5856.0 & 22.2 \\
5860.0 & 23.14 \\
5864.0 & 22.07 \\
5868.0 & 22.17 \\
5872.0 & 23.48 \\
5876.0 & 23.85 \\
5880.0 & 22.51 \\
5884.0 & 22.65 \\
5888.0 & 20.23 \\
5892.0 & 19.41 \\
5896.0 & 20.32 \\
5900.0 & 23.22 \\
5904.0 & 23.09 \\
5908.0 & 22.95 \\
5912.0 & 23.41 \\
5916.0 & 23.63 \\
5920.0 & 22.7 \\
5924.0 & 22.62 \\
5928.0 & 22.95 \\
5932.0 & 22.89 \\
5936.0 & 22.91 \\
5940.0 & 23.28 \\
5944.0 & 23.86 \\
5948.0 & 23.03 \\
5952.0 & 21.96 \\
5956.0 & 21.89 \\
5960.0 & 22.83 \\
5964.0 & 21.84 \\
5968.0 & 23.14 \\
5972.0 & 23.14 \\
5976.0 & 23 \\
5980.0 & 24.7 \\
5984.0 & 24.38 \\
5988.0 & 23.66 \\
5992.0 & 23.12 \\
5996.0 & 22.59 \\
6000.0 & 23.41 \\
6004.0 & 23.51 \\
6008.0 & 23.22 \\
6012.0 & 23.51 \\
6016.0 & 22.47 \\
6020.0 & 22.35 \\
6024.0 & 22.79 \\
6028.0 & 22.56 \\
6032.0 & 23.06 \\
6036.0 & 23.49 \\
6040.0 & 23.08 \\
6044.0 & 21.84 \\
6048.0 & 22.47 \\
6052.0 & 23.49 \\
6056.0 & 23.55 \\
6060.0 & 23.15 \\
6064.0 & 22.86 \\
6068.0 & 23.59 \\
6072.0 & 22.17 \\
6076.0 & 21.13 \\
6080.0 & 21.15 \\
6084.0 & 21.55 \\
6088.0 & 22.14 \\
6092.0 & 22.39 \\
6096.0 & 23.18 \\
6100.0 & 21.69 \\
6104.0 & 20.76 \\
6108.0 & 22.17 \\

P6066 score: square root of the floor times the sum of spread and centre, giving 23.0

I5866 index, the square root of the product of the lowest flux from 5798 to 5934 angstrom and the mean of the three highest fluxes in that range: 23.2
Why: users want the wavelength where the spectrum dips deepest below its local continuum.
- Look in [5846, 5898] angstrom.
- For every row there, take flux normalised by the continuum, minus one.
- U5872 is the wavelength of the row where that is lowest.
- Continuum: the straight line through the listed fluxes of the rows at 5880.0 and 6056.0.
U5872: 5892.0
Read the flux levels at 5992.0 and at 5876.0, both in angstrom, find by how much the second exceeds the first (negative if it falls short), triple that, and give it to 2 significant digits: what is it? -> 2.2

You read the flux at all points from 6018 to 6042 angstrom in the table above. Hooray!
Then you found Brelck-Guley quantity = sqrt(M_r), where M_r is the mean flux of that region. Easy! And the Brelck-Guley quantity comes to 4.784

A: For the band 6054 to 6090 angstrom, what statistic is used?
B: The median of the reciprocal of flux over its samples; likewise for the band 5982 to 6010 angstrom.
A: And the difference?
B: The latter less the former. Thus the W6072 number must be -0.0024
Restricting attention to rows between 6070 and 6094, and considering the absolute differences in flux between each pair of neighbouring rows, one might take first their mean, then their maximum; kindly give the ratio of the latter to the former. 2.26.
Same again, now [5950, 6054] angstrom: 2.87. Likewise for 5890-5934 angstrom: 4.71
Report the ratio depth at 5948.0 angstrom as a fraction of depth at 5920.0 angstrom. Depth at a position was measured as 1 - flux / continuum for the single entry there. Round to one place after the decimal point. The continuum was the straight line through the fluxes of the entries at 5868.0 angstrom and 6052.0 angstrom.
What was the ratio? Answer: 1.8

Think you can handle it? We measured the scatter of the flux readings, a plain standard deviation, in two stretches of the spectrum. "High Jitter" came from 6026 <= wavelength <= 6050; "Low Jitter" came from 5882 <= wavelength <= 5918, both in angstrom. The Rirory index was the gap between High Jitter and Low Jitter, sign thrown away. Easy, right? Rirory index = 1.0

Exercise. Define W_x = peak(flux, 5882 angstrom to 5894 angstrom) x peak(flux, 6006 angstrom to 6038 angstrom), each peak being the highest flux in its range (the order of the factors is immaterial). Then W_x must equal 533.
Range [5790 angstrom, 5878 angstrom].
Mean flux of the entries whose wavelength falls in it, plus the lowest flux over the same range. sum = 46.4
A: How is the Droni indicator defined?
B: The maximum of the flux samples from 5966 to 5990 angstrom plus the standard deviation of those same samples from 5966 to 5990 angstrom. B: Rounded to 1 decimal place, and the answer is 25.4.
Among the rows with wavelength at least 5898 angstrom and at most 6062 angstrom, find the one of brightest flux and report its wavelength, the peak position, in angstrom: 5980.0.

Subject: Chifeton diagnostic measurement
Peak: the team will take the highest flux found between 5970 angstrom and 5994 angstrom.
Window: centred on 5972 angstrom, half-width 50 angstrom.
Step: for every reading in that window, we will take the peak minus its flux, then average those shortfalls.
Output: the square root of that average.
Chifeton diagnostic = 1.28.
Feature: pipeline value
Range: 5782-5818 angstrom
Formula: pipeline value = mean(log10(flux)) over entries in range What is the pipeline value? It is 1.39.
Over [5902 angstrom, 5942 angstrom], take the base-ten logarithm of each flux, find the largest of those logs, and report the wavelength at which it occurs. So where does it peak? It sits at 5916.0 angstrom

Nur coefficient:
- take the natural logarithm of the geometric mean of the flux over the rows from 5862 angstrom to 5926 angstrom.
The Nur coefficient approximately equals 3.11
